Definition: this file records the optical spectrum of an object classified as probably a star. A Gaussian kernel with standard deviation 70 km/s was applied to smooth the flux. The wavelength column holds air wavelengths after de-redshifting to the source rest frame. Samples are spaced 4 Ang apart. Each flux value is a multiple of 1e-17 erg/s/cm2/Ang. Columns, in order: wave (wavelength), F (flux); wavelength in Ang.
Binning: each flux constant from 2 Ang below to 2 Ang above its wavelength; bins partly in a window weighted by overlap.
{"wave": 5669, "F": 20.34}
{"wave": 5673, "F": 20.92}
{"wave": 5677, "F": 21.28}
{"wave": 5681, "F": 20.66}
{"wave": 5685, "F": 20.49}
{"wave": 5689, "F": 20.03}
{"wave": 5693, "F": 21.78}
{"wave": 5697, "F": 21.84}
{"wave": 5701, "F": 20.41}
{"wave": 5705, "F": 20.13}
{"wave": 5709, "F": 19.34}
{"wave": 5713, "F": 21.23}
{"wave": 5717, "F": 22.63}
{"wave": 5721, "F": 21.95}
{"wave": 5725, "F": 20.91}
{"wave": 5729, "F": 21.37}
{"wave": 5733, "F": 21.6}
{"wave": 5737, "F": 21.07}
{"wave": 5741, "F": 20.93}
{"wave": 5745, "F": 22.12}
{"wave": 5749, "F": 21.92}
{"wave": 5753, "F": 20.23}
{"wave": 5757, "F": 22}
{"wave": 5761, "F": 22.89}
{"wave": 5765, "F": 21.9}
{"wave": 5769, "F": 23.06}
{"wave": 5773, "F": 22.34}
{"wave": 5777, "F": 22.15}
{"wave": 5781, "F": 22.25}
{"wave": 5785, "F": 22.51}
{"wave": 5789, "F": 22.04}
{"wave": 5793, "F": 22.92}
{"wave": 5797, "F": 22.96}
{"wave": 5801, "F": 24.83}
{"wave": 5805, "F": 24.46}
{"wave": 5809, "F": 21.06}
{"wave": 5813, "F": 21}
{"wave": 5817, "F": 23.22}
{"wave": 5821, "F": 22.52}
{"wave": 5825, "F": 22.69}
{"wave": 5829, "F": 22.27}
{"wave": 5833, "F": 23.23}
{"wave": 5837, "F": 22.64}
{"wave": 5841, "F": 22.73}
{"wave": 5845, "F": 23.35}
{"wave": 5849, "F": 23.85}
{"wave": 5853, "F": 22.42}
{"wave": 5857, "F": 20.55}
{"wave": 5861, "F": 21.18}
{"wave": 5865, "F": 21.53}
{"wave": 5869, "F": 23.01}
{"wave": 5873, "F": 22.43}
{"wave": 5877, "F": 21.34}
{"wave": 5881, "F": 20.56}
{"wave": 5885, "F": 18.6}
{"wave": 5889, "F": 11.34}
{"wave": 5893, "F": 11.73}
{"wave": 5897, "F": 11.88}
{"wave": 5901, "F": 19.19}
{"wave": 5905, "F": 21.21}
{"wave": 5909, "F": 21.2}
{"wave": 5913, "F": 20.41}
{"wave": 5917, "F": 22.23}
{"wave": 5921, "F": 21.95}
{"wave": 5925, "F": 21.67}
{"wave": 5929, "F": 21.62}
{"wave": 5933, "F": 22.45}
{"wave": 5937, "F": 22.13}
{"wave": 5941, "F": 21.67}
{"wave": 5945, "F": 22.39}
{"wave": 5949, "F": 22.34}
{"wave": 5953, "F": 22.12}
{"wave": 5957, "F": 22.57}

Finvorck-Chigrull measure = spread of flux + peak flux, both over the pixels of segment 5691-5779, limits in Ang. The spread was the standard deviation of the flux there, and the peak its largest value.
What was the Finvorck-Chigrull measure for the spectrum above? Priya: 24.0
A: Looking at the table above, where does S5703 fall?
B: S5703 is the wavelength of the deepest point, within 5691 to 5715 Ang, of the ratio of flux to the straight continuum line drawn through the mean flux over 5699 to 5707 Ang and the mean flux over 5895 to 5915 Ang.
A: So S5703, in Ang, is 5709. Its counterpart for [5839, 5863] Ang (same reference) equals 5857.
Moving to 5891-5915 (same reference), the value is 5893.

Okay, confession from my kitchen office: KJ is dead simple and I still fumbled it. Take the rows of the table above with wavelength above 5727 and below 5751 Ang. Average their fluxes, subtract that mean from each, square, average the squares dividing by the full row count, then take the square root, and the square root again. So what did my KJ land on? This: 0.65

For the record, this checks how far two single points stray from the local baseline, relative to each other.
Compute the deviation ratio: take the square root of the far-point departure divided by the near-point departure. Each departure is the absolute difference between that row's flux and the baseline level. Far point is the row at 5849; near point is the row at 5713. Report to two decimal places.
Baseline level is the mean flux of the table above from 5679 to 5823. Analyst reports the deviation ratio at 1.90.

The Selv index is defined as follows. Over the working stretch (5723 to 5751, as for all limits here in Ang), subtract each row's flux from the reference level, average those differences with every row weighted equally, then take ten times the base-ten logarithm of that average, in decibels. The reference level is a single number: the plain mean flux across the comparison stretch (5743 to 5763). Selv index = -3.8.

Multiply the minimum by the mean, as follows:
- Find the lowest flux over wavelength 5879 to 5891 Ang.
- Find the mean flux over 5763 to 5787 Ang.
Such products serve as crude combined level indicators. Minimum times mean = 254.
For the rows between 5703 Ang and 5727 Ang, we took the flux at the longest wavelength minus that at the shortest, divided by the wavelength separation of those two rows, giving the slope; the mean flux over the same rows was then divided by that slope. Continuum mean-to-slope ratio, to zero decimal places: 539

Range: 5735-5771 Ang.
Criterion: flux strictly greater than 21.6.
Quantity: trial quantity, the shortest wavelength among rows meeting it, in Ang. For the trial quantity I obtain 5745 Ang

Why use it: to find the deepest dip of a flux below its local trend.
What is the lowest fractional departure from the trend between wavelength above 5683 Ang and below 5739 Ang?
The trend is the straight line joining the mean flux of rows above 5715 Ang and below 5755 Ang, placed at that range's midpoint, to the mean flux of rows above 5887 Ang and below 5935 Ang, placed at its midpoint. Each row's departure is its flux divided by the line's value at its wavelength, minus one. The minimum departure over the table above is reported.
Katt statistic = -0.11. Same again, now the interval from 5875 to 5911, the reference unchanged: -0.41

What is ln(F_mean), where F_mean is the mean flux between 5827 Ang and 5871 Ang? 3.11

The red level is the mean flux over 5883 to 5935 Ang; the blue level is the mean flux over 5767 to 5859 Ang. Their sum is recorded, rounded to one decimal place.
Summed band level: 41.5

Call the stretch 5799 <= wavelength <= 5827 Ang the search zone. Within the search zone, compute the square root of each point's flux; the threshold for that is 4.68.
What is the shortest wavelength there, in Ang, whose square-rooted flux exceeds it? 5801 Ang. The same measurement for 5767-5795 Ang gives 5769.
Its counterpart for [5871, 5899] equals 5873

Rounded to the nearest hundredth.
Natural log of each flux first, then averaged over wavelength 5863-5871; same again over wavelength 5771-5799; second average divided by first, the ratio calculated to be 1.00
